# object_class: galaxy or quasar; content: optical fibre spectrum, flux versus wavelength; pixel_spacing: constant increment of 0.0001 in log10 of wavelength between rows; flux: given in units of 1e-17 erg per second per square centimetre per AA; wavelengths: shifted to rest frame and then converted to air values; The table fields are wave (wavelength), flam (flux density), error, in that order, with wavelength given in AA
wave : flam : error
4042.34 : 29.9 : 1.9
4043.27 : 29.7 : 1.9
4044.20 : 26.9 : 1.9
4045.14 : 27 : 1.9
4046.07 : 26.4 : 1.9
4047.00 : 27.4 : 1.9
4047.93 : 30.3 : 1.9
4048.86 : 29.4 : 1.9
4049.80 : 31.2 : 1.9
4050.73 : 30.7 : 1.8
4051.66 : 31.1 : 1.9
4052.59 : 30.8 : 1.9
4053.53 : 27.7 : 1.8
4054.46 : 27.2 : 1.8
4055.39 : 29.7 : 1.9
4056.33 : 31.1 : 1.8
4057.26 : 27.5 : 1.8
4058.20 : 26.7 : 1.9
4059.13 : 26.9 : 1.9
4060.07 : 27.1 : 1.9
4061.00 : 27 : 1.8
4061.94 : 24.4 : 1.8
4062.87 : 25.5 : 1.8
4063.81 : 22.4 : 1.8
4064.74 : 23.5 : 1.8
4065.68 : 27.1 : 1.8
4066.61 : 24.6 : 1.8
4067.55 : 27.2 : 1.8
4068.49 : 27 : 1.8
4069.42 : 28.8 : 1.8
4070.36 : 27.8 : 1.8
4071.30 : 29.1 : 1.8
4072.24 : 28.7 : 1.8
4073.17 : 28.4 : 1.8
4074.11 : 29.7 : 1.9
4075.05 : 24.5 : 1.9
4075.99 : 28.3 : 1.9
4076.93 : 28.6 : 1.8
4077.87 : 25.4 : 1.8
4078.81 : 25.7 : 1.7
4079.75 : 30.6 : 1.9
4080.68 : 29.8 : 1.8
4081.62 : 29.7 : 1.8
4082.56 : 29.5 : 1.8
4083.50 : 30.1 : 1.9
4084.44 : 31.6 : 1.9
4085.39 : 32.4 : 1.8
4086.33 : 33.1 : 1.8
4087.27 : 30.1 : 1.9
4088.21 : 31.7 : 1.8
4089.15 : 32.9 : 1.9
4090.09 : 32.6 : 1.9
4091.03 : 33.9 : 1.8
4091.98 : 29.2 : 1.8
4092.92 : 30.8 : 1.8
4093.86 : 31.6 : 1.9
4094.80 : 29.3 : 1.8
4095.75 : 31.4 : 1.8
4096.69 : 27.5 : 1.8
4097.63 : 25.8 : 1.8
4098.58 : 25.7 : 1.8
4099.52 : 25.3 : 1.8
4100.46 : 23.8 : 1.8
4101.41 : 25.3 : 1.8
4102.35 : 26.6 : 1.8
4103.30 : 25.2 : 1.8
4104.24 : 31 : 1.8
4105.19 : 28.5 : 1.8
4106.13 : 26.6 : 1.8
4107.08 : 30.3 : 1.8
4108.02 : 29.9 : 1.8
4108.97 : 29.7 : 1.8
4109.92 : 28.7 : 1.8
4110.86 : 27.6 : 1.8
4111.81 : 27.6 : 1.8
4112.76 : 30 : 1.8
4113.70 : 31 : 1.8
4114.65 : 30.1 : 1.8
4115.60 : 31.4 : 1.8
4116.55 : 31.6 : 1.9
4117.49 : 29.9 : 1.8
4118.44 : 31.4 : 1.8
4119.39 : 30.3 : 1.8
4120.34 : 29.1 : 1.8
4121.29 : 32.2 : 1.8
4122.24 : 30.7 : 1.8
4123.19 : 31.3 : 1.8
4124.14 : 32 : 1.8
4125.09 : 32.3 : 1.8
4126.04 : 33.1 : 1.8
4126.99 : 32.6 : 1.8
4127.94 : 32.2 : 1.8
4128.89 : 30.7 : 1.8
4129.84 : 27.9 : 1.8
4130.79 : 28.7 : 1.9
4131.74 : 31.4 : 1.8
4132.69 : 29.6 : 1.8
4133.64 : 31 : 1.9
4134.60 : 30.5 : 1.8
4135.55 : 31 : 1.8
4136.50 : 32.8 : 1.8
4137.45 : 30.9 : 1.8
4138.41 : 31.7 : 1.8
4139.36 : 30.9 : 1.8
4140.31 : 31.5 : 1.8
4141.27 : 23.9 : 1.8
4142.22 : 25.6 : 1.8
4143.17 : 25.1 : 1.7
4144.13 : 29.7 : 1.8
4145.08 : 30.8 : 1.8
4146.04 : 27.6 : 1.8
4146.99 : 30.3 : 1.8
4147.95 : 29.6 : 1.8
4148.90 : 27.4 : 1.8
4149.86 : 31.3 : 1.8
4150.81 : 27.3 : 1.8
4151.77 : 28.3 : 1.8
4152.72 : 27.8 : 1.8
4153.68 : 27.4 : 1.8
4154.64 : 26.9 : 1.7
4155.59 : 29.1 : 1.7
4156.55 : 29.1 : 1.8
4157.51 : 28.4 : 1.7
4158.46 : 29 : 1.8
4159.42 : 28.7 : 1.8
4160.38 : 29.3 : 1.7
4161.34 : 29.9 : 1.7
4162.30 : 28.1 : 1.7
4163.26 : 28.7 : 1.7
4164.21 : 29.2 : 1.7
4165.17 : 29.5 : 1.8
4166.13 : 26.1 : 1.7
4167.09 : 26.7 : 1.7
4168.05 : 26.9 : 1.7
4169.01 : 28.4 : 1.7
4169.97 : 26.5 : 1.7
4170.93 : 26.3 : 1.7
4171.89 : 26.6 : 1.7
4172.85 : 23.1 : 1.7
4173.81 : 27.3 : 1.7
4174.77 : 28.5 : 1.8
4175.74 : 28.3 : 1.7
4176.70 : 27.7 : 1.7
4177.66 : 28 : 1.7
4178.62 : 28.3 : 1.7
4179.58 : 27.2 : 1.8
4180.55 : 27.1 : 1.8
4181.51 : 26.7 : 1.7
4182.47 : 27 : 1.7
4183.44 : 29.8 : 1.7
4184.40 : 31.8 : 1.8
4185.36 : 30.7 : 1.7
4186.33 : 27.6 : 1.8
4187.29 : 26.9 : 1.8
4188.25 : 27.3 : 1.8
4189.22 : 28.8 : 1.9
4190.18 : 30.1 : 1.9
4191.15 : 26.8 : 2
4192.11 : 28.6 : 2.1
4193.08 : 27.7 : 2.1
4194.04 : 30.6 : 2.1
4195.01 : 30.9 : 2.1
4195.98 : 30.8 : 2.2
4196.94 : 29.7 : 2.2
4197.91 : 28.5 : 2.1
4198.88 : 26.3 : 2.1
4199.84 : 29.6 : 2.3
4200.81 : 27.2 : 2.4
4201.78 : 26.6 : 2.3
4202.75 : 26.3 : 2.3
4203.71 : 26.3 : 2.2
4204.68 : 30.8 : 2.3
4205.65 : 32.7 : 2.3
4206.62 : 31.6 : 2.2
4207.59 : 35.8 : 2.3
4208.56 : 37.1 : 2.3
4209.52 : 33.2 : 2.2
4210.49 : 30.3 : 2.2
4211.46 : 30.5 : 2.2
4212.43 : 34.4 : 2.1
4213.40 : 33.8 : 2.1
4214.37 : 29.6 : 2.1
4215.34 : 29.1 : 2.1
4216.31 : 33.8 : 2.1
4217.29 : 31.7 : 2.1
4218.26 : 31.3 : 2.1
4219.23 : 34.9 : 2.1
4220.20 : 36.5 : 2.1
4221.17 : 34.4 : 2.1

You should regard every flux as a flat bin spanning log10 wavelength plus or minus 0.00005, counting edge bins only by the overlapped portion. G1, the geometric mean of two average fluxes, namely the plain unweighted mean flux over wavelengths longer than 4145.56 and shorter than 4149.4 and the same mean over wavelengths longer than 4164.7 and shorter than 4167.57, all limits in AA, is 28.1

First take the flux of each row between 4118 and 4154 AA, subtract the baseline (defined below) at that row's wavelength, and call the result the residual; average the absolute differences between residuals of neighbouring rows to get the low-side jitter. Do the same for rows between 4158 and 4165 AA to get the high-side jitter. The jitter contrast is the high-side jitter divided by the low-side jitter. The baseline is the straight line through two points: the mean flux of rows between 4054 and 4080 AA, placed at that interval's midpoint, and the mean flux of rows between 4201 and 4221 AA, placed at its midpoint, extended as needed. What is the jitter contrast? 0.43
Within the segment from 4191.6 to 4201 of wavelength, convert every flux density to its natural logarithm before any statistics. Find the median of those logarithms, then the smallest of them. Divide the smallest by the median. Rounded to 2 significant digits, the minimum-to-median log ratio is 0.97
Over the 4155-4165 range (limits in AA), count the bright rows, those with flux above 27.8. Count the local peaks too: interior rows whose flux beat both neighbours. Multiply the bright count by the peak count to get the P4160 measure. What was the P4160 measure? 20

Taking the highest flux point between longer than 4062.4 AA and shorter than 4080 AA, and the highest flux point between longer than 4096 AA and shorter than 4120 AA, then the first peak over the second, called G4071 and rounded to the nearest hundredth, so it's 0.97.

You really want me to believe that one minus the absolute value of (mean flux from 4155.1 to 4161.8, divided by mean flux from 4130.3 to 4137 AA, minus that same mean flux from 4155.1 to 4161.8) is -27.1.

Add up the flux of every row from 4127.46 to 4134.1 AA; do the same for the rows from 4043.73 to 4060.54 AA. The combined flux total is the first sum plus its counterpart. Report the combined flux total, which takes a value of 727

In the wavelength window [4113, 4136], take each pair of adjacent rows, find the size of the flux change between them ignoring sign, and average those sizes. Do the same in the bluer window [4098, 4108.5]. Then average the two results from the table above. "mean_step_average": 1.6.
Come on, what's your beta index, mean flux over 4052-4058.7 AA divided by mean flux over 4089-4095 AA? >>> 0.91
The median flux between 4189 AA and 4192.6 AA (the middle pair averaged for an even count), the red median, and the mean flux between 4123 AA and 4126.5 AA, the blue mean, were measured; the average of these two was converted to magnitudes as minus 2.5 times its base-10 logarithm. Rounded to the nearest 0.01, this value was -3.71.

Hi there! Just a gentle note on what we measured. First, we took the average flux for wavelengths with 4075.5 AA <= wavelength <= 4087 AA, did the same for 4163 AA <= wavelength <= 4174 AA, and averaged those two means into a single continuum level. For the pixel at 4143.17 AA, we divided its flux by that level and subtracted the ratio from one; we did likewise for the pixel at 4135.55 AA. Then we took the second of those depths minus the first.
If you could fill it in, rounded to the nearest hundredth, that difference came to -0.21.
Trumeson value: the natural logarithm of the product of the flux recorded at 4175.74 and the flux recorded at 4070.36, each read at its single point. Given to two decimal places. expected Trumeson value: 6.67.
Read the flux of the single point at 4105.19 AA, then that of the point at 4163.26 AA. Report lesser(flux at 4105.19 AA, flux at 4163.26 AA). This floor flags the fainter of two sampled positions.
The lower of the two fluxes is 28.5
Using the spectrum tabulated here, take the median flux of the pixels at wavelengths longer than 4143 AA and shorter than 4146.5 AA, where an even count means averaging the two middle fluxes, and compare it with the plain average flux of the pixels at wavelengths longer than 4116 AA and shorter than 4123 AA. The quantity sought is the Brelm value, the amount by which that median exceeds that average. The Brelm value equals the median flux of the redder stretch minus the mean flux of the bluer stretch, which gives -2.1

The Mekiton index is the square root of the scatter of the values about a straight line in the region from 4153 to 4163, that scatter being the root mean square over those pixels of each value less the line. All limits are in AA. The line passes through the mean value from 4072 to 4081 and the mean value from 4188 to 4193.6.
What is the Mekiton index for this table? 1.0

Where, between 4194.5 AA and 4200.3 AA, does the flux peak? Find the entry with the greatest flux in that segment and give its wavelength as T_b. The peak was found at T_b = 4195.01 AA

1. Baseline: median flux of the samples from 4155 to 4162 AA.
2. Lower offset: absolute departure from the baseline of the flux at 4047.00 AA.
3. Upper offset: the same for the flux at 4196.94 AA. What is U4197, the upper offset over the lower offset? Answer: 0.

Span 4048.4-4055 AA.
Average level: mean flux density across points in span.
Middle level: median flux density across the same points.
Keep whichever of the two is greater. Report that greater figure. 30.7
